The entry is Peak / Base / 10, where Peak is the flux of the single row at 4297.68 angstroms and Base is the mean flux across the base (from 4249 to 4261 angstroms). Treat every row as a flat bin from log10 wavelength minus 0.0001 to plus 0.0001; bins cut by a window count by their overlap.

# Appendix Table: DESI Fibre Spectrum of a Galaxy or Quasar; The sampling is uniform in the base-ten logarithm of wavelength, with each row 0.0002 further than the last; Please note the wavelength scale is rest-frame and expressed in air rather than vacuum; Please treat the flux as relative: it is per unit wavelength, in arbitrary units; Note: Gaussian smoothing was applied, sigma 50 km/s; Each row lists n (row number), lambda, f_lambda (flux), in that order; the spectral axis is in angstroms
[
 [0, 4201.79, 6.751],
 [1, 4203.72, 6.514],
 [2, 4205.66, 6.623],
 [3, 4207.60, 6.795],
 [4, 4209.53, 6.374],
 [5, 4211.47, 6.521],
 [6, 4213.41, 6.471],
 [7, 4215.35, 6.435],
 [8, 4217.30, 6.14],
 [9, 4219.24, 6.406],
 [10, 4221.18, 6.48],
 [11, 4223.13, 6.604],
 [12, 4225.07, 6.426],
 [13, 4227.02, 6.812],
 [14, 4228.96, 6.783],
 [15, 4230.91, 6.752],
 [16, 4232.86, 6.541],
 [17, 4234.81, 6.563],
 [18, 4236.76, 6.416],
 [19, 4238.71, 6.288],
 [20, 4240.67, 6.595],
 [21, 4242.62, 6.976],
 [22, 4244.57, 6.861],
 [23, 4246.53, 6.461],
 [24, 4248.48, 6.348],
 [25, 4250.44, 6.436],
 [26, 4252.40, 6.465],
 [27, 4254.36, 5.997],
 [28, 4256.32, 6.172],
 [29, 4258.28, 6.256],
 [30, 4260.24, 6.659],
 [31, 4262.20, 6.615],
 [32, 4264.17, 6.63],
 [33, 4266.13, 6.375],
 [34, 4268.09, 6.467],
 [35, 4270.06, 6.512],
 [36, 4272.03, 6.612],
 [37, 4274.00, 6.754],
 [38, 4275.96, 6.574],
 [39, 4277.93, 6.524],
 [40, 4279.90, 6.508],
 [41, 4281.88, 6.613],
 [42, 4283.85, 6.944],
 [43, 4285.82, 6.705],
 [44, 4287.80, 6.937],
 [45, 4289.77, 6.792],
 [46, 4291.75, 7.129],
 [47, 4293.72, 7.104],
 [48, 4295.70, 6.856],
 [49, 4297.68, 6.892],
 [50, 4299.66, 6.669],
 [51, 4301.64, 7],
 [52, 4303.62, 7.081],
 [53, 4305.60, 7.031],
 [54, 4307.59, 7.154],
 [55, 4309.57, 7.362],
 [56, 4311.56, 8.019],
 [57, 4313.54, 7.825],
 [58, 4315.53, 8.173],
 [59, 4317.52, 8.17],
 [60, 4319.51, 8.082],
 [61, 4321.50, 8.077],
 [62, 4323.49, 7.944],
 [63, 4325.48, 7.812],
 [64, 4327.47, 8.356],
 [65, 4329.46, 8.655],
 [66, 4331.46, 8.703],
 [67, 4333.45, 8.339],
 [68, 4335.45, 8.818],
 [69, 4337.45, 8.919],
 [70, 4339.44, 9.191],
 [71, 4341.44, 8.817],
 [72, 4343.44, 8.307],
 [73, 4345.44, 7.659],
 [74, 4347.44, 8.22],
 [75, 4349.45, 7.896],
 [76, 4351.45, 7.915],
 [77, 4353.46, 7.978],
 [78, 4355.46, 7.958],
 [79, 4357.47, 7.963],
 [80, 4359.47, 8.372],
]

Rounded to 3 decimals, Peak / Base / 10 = 0.109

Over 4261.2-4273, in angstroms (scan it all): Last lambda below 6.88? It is 4272.03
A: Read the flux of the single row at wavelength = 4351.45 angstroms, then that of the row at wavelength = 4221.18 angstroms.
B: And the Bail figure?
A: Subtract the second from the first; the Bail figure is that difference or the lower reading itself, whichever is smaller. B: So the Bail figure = 1.4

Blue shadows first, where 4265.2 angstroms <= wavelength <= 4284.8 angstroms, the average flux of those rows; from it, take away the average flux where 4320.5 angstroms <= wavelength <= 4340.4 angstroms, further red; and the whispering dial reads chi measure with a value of -1.9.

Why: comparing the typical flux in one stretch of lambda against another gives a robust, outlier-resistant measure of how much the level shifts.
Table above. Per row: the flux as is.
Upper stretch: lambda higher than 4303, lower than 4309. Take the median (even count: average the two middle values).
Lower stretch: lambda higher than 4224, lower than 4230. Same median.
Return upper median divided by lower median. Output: 1.044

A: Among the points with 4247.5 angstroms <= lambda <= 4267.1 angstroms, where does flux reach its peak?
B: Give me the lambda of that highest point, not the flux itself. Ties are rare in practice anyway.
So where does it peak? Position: 4260.24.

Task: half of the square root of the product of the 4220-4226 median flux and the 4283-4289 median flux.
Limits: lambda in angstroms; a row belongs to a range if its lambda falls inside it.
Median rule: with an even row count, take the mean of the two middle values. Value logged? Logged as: 3.4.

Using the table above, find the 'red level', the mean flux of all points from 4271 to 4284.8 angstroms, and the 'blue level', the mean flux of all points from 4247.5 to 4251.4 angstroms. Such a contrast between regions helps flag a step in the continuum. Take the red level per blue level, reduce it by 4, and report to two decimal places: -2.96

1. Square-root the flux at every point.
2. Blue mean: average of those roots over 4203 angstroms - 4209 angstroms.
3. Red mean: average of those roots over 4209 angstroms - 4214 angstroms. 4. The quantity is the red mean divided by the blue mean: 0.99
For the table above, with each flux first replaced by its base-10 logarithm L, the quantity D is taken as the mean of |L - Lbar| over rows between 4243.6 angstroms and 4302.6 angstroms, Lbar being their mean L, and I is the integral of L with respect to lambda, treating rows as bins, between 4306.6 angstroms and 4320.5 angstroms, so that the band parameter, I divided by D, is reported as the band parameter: 909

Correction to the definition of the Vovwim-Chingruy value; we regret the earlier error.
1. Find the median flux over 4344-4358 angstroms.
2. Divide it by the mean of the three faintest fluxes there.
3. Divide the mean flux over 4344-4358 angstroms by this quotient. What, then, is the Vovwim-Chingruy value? 7.8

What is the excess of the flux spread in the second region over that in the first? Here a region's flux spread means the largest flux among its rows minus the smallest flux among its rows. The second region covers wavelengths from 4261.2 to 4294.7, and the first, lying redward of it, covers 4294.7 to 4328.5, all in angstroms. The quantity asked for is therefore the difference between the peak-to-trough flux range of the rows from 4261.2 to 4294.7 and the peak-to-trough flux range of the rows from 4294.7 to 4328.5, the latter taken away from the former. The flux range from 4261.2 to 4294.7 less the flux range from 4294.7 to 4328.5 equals -0.93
